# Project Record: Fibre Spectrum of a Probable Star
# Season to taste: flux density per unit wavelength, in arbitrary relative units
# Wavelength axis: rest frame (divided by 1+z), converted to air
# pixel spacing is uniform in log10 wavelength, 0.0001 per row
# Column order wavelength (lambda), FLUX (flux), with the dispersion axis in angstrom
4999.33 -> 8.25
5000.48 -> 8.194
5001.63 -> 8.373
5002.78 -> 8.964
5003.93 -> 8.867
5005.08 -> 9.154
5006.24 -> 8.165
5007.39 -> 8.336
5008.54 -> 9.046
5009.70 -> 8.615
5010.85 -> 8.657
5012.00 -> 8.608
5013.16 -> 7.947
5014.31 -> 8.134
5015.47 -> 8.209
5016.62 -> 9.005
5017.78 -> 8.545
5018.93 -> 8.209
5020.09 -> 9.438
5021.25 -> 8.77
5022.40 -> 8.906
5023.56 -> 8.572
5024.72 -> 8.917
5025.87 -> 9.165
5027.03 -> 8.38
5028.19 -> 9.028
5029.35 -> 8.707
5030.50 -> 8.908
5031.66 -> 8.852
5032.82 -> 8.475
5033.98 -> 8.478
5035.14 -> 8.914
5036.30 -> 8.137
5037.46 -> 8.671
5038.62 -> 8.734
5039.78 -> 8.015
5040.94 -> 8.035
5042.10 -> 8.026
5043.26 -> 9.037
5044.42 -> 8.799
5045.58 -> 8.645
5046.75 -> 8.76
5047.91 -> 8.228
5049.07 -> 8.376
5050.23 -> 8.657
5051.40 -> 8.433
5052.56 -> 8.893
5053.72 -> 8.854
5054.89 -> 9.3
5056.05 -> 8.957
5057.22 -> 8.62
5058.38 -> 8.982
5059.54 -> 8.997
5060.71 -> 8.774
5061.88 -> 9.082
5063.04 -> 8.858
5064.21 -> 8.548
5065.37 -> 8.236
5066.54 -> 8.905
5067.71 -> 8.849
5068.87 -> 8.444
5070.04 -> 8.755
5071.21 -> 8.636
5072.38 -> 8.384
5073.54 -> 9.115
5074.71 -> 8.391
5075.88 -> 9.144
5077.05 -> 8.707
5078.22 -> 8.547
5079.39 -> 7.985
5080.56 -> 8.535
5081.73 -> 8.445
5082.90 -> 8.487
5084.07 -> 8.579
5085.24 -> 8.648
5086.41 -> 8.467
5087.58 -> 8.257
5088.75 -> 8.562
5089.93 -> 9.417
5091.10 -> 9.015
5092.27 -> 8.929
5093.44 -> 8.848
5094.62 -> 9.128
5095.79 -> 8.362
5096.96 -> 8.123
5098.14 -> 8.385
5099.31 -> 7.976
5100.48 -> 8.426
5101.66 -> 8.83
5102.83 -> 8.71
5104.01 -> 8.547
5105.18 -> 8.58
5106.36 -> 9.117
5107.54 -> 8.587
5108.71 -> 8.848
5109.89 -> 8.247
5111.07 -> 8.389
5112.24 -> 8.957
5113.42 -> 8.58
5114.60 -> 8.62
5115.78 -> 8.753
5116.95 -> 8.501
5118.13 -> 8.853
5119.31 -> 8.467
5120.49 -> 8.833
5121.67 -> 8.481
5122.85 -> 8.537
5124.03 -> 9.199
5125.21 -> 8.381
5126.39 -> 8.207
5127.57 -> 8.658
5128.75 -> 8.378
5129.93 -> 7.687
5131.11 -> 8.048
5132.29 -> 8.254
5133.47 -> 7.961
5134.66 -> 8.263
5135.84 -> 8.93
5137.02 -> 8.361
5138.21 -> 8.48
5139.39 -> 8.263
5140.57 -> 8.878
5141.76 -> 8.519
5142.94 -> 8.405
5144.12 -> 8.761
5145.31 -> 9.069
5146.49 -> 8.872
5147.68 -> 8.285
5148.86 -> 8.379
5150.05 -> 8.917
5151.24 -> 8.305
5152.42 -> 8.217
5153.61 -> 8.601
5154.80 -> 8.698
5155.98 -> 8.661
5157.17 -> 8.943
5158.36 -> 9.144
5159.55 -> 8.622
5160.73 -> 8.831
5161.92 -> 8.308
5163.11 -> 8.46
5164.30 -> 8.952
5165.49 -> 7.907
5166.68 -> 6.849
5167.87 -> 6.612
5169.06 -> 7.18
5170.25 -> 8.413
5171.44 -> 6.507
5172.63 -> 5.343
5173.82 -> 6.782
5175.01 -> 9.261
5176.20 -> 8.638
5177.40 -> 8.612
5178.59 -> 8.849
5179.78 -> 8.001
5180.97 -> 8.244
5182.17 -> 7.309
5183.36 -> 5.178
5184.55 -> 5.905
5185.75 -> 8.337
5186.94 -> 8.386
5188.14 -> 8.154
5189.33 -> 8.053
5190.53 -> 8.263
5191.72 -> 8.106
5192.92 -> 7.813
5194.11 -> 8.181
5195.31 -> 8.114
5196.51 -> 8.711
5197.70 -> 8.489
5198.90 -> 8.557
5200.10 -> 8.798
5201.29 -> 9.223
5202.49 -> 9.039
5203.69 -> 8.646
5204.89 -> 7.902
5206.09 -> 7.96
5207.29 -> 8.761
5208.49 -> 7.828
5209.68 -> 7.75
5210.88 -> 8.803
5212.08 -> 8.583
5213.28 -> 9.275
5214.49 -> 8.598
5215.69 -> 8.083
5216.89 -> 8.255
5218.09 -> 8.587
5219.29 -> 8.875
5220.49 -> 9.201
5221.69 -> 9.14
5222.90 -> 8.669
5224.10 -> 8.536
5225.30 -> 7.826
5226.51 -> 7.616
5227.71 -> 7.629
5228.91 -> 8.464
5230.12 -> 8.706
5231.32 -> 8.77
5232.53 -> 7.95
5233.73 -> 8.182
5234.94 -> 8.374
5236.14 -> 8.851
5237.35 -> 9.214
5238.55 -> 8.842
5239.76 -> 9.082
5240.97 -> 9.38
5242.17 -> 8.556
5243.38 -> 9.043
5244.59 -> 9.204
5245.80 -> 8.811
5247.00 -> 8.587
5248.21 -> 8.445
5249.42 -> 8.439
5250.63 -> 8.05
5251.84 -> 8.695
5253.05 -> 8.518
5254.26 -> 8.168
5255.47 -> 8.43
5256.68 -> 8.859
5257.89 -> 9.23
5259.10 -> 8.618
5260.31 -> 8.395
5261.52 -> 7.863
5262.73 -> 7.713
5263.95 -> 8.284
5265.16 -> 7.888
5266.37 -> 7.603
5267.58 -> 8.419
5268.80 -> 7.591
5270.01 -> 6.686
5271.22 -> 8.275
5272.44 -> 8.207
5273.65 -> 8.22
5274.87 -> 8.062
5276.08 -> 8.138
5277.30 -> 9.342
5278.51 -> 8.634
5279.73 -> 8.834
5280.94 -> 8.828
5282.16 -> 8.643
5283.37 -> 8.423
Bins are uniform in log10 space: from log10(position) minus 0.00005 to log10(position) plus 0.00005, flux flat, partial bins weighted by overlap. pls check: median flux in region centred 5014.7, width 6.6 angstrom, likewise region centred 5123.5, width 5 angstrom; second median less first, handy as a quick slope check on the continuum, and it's 0.1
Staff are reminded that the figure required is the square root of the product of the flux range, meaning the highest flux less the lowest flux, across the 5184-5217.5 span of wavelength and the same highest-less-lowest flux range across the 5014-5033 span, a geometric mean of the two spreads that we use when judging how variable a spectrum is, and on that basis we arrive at 2.10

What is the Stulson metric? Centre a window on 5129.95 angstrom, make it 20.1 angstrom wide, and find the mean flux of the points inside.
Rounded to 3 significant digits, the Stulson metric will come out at 8.41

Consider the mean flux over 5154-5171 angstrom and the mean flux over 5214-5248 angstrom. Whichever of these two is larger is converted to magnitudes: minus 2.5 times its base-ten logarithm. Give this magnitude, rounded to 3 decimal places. -2.337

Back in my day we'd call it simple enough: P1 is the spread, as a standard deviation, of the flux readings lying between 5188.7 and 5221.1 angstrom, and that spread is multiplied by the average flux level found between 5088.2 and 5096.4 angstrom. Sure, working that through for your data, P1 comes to 4.0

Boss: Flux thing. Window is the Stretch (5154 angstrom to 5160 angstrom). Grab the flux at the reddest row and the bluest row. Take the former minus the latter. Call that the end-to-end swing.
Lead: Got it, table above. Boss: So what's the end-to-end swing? -0.08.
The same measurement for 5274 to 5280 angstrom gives 0.77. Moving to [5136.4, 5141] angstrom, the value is 0.52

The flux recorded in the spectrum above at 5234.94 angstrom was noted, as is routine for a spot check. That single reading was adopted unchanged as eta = 8.374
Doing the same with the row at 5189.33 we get 8.053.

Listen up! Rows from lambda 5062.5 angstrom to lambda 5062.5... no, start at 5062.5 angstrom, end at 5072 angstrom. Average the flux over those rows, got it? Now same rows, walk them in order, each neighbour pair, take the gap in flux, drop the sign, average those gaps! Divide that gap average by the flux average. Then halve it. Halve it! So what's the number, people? 0.018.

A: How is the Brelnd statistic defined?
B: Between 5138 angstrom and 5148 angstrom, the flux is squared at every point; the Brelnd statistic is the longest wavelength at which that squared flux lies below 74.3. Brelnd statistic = 5147.68 angstrom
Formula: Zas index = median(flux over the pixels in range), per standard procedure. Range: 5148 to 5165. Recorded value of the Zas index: 8.64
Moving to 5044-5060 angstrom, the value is 8.78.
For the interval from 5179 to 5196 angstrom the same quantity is 8.11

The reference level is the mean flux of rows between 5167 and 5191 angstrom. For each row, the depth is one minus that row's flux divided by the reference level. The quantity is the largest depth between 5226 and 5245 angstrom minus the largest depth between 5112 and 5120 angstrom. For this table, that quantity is 0.11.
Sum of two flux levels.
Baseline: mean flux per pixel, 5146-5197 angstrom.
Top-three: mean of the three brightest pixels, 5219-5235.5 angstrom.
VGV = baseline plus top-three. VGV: 17.1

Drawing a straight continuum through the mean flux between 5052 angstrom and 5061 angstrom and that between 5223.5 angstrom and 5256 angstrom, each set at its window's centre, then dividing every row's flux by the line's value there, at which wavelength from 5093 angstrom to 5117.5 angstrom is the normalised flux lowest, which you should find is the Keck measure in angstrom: 5099.31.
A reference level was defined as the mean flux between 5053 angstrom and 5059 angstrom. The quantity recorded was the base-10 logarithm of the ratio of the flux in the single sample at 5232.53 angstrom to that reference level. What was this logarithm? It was -0.051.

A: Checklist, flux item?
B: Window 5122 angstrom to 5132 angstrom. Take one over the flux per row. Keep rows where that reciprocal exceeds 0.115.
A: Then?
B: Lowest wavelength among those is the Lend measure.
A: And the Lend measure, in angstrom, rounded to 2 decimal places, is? 5122.85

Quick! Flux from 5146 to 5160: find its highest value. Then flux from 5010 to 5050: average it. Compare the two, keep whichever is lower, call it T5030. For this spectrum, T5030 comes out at 8.60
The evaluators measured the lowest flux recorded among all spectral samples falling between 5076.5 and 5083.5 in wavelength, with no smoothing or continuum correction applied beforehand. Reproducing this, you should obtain 7.985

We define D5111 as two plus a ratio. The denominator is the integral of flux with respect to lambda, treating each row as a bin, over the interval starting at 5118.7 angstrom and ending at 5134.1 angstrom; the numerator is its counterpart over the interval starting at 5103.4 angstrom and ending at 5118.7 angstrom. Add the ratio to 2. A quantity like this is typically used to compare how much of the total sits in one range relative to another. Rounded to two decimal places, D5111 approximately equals 3.03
